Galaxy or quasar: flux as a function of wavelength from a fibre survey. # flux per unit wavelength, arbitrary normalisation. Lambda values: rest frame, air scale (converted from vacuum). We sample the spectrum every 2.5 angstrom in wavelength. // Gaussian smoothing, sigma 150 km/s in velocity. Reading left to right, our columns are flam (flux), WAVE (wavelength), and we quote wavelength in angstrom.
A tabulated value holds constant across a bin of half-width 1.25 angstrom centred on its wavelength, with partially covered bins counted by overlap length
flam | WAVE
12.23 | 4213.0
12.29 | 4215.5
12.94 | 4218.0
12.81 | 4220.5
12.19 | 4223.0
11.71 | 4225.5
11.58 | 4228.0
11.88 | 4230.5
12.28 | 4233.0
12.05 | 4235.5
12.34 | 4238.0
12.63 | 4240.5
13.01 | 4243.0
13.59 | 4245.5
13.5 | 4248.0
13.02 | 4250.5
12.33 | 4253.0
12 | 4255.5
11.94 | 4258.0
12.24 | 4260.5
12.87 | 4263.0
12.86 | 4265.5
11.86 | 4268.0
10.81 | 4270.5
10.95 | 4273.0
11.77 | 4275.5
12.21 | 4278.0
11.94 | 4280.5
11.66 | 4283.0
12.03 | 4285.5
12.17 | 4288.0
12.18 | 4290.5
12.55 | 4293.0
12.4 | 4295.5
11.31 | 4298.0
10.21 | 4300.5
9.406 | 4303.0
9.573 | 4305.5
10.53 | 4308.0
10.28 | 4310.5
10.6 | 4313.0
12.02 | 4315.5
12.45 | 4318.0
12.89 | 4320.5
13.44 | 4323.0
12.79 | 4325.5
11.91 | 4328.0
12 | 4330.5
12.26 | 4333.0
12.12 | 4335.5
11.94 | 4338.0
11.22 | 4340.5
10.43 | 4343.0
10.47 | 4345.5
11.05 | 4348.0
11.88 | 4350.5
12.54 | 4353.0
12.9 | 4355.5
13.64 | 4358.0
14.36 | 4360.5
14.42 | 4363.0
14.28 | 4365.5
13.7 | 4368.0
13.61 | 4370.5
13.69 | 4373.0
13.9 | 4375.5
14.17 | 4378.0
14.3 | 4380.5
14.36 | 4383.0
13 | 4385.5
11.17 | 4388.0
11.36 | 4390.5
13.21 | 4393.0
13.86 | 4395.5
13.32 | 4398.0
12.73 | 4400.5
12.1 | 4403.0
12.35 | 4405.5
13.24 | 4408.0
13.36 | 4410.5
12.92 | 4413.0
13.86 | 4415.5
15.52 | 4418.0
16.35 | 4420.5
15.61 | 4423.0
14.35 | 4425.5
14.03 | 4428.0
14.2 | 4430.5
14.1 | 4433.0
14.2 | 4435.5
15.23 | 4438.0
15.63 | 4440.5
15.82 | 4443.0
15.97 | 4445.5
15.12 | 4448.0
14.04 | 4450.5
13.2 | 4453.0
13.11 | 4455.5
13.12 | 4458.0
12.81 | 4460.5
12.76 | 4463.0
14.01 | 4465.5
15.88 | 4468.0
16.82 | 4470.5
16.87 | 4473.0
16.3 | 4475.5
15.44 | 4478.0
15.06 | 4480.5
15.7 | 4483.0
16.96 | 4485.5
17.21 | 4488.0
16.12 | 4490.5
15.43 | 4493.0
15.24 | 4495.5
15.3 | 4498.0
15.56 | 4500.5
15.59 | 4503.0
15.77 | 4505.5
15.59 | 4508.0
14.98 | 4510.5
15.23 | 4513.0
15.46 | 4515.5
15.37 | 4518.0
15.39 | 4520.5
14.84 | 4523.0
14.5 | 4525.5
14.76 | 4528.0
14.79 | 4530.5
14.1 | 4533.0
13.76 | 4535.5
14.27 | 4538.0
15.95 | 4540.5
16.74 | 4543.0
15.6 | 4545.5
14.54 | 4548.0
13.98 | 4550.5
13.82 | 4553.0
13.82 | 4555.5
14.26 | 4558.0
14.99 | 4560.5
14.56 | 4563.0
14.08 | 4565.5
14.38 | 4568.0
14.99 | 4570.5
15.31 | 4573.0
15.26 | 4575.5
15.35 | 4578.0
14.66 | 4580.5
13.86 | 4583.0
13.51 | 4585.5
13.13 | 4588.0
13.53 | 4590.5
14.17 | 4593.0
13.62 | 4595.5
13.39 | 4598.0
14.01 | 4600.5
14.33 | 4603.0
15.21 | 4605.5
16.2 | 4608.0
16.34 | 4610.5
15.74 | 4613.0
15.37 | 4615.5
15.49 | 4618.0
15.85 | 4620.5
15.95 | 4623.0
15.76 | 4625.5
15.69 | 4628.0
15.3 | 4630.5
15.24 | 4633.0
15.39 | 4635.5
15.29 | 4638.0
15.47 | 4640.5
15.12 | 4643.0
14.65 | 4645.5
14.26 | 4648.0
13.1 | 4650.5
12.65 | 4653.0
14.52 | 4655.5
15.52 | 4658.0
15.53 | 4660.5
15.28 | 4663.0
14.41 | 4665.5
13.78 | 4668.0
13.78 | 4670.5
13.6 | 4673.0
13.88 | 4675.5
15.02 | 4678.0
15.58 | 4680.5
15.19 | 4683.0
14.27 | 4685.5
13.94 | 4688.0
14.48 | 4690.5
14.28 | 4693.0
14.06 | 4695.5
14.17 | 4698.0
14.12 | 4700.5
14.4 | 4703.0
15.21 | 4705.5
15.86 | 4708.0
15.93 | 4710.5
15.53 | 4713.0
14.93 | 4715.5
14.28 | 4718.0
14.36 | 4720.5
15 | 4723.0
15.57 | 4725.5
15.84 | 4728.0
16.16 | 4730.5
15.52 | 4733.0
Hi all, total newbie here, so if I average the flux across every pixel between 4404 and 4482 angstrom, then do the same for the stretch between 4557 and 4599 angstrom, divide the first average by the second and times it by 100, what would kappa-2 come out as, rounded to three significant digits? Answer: 102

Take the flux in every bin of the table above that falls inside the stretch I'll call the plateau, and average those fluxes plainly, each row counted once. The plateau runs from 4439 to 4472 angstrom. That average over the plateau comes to 14.5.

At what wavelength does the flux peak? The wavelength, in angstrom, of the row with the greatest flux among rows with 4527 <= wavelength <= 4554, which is 4543.0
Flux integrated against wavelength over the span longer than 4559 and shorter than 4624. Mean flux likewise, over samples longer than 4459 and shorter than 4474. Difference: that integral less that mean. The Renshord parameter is 943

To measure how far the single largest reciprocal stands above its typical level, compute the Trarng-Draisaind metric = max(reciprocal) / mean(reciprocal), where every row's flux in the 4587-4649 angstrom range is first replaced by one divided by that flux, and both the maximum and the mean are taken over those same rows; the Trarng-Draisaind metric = 1.14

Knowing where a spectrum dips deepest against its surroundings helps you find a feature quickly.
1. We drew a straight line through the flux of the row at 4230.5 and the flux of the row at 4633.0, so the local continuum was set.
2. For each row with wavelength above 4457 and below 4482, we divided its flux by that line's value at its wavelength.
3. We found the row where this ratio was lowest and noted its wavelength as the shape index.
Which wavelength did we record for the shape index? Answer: 4463.0 angstrom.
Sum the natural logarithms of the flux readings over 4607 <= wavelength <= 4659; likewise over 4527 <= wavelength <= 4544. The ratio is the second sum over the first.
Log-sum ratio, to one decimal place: 0.3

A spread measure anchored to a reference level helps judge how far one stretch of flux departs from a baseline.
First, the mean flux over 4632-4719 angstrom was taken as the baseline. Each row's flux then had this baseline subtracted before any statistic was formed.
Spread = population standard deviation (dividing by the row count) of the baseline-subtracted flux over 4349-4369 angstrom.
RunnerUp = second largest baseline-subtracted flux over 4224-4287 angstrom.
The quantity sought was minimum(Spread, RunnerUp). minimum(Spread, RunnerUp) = -1.1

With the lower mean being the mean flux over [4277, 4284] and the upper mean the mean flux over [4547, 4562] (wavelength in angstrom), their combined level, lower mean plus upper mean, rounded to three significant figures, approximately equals 26.2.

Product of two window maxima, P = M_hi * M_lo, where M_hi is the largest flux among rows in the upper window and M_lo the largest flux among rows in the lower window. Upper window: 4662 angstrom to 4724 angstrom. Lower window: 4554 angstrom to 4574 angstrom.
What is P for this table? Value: 244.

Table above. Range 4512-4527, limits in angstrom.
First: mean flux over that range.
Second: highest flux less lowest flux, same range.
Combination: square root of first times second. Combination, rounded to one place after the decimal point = 3.8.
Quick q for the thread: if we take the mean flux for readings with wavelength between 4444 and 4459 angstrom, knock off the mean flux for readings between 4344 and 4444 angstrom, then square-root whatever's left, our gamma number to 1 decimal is 0.7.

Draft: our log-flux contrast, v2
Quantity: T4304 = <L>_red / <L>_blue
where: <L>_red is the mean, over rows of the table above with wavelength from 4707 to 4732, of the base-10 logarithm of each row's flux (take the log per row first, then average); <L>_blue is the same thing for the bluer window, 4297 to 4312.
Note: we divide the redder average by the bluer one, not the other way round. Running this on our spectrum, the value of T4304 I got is 1.18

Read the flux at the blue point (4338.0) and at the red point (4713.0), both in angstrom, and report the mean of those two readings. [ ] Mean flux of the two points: 13.7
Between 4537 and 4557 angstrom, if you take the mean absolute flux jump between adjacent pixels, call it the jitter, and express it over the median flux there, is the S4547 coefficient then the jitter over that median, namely 0.053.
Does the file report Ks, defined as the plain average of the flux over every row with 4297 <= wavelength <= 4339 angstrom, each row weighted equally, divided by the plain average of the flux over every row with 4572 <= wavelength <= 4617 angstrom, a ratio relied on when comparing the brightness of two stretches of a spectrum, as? 0.788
